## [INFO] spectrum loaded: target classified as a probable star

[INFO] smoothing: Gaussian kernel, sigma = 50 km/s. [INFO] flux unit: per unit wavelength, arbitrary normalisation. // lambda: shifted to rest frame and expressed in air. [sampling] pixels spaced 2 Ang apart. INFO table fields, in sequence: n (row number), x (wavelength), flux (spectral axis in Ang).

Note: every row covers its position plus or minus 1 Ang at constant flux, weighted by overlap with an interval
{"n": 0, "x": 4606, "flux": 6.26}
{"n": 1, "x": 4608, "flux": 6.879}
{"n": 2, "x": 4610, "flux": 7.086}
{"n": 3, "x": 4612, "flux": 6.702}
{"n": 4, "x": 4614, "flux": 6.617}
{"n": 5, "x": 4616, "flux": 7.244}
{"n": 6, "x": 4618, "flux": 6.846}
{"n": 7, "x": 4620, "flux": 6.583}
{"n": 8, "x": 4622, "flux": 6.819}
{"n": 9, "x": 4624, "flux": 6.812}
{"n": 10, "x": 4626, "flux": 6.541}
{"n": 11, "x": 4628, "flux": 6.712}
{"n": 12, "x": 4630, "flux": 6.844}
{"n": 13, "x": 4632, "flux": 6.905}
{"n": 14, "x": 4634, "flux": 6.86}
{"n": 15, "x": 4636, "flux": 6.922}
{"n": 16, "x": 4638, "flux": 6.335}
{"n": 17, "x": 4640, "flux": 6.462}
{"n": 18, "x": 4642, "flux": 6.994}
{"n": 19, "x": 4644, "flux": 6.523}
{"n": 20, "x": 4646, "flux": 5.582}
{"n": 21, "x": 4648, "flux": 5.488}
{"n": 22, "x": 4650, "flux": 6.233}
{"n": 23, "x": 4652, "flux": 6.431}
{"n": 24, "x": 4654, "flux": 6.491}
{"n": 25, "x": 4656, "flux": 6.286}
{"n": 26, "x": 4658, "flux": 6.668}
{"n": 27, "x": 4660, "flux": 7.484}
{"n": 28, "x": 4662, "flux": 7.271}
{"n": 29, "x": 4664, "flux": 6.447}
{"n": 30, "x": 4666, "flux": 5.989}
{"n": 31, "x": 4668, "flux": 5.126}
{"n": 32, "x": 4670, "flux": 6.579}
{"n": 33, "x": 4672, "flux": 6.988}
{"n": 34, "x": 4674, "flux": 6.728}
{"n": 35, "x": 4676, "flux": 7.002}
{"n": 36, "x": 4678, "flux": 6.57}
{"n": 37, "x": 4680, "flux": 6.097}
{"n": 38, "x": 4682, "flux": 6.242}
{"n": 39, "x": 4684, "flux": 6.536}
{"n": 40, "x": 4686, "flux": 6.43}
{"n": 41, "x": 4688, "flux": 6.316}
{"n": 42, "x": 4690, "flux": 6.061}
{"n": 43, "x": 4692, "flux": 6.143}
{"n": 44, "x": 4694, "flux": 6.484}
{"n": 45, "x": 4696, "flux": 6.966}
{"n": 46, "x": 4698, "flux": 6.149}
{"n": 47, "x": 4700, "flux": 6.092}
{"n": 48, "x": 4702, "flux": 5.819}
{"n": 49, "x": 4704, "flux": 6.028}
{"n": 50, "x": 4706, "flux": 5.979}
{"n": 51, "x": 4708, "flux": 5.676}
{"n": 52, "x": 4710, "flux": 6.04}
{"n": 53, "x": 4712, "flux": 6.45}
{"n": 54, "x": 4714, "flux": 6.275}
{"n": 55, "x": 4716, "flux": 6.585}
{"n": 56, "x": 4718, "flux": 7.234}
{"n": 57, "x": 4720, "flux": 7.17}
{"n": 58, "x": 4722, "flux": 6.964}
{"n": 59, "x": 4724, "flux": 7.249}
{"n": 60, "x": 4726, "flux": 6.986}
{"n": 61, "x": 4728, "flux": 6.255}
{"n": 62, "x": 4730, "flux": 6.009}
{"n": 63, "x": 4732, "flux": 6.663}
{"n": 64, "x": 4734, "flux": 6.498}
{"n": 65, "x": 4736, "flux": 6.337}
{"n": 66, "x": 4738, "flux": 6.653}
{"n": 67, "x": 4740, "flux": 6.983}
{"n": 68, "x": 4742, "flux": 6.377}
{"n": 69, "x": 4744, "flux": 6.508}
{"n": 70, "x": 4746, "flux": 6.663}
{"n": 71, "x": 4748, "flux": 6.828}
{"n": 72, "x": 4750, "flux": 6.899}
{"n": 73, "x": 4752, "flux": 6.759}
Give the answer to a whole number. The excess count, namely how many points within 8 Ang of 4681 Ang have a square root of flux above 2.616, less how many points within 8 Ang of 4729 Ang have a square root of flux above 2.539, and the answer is -4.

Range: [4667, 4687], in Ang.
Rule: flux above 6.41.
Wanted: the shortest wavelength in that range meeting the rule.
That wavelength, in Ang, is 4670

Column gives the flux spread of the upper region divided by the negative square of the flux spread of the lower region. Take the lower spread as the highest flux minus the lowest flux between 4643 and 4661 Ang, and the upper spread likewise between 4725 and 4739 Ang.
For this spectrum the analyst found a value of -0.25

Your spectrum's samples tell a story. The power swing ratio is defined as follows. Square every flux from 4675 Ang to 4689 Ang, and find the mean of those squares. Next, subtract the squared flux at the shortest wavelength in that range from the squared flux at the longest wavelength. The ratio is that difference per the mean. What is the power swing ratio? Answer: -0.22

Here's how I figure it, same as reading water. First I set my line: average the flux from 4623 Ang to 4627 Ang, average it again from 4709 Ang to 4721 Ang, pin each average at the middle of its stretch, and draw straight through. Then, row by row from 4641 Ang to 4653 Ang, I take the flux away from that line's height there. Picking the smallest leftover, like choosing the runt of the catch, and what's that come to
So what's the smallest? -0.3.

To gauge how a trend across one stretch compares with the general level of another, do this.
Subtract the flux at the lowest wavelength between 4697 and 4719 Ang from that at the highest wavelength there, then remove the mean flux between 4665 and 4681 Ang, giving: -5.30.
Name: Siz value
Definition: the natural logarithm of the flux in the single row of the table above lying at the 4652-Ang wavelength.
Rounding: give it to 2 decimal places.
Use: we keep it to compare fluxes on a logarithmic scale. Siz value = 1.86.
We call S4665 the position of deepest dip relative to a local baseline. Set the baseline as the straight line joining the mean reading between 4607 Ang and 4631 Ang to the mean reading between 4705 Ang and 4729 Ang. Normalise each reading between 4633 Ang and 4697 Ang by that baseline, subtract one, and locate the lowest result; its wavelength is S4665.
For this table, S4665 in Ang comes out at 4668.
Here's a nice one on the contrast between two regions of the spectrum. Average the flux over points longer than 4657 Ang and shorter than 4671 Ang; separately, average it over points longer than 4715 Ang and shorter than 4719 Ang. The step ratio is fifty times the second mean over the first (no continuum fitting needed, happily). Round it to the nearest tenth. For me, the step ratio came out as 53.1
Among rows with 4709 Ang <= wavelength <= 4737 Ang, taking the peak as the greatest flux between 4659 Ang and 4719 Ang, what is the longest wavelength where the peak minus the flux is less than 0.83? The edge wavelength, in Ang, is 4732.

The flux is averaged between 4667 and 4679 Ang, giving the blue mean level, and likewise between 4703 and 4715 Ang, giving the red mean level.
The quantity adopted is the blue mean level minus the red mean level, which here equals 0.42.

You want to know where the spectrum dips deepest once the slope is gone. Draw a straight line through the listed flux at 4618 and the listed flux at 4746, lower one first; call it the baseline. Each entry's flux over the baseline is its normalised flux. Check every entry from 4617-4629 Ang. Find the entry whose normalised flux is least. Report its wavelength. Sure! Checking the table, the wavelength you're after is 4626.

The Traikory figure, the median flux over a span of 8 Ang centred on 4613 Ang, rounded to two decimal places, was 6.89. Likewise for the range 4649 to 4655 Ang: 6.43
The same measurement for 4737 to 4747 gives 6.65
